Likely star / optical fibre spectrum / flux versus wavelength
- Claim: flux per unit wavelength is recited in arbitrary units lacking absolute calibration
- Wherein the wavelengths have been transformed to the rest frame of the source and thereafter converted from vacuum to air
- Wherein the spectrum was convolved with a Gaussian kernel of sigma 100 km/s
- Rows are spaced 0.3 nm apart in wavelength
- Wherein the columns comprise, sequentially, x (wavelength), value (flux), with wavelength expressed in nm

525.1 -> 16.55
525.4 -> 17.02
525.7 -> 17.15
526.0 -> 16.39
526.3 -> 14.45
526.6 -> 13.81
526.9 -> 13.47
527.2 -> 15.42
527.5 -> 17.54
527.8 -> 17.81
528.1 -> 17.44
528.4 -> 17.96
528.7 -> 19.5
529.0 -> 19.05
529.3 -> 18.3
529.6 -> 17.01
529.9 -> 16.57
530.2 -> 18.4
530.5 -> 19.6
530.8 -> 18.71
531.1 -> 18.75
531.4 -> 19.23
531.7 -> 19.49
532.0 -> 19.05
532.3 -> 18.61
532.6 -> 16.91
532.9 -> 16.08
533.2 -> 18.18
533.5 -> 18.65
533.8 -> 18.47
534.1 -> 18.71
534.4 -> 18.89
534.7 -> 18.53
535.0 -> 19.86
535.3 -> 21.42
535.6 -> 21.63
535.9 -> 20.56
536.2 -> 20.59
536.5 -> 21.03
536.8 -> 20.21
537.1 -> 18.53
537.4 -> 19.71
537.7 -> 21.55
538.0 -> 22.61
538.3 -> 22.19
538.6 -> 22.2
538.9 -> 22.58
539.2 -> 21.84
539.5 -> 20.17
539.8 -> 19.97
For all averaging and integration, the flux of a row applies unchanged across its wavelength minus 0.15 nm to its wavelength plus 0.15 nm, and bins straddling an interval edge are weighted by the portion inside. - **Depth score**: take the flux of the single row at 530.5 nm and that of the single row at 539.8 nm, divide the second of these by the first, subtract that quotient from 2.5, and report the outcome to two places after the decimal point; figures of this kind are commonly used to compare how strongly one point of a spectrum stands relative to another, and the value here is 1.48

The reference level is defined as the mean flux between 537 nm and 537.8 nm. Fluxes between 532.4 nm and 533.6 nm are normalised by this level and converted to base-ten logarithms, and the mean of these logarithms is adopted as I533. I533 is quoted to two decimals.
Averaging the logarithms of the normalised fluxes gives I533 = -0.06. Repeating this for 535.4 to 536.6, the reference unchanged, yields 0.02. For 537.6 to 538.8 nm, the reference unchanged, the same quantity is 0.05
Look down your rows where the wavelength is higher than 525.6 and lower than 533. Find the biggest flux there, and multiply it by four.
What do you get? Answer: 78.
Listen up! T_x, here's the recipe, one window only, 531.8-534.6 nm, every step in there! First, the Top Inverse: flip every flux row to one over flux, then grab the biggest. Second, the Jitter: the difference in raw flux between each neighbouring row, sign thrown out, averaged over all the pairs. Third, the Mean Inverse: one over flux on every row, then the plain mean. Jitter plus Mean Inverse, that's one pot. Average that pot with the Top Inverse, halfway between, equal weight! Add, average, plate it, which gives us 0.442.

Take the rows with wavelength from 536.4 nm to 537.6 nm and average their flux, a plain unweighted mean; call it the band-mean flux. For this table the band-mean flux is 19.9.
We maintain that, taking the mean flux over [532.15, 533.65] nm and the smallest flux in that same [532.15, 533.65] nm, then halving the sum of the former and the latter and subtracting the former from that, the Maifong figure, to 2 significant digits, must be -0.80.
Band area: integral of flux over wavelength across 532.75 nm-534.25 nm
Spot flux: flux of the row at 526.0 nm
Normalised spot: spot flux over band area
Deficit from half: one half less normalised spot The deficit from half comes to -0.106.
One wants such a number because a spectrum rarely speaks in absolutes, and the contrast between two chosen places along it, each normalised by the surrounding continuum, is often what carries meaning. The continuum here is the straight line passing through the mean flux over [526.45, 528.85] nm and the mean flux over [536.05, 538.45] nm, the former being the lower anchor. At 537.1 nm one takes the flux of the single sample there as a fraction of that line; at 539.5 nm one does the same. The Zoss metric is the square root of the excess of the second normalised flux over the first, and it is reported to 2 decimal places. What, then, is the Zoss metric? 0.18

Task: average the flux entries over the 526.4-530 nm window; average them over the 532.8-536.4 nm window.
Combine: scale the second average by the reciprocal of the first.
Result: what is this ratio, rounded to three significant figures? 1.14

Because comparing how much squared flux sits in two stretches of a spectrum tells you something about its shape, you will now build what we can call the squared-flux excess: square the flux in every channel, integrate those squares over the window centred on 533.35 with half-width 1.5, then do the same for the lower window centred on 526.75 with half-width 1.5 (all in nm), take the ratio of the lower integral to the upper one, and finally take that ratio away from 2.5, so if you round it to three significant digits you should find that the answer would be 1.72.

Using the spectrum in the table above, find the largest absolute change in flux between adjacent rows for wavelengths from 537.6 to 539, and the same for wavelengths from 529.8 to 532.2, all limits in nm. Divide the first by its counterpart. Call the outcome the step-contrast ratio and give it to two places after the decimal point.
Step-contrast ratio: 0.58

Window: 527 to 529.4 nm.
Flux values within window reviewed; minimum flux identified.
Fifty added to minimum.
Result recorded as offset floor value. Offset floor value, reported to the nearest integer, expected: 65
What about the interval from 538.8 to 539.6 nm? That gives 70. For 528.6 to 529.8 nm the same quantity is 67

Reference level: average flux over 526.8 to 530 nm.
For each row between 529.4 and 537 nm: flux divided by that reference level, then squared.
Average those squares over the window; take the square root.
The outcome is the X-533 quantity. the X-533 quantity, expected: 1.10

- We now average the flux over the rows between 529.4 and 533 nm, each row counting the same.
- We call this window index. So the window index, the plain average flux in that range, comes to 18.2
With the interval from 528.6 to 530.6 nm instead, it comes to 18.3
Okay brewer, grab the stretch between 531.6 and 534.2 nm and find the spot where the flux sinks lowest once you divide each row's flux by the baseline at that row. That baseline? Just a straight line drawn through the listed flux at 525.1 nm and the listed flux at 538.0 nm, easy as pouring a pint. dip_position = 532.9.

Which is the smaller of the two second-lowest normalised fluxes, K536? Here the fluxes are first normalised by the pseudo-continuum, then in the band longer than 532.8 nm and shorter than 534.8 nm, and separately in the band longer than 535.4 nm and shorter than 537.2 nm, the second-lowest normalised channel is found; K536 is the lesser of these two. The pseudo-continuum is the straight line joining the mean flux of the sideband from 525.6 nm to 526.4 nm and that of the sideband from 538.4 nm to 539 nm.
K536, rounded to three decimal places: 0.910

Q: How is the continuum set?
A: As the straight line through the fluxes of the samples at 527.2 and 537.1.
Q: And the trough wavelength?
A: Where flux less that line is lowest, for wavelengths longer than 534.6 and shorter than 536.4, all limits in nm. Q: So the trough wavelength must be 534.7 nm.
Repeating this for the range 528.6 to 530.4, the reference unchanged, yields 529.9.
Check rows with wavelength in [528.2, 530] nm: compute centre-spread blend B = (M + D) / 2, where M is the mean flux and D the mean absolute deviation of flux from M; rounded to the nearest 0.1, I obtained 9.5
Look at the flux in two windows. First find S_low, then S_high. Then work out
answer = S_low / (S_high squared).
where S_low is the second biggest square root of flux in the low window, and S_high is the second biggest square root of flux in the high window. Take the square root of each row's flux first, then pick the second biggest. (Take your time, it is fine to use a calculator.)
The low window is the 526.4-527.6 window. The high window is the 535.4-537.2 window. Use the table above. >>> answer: 0.187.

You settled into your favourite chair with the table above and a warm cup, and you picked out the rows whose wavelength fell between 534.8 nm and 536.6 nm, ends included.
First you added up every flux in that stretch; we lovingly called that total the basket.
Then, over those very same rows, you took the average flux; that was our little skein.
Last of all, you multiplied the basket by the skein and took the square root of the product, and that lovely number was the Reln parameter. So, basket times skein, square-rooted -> 51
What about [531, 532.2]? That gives 38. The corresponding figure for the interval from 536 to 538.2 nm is 55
